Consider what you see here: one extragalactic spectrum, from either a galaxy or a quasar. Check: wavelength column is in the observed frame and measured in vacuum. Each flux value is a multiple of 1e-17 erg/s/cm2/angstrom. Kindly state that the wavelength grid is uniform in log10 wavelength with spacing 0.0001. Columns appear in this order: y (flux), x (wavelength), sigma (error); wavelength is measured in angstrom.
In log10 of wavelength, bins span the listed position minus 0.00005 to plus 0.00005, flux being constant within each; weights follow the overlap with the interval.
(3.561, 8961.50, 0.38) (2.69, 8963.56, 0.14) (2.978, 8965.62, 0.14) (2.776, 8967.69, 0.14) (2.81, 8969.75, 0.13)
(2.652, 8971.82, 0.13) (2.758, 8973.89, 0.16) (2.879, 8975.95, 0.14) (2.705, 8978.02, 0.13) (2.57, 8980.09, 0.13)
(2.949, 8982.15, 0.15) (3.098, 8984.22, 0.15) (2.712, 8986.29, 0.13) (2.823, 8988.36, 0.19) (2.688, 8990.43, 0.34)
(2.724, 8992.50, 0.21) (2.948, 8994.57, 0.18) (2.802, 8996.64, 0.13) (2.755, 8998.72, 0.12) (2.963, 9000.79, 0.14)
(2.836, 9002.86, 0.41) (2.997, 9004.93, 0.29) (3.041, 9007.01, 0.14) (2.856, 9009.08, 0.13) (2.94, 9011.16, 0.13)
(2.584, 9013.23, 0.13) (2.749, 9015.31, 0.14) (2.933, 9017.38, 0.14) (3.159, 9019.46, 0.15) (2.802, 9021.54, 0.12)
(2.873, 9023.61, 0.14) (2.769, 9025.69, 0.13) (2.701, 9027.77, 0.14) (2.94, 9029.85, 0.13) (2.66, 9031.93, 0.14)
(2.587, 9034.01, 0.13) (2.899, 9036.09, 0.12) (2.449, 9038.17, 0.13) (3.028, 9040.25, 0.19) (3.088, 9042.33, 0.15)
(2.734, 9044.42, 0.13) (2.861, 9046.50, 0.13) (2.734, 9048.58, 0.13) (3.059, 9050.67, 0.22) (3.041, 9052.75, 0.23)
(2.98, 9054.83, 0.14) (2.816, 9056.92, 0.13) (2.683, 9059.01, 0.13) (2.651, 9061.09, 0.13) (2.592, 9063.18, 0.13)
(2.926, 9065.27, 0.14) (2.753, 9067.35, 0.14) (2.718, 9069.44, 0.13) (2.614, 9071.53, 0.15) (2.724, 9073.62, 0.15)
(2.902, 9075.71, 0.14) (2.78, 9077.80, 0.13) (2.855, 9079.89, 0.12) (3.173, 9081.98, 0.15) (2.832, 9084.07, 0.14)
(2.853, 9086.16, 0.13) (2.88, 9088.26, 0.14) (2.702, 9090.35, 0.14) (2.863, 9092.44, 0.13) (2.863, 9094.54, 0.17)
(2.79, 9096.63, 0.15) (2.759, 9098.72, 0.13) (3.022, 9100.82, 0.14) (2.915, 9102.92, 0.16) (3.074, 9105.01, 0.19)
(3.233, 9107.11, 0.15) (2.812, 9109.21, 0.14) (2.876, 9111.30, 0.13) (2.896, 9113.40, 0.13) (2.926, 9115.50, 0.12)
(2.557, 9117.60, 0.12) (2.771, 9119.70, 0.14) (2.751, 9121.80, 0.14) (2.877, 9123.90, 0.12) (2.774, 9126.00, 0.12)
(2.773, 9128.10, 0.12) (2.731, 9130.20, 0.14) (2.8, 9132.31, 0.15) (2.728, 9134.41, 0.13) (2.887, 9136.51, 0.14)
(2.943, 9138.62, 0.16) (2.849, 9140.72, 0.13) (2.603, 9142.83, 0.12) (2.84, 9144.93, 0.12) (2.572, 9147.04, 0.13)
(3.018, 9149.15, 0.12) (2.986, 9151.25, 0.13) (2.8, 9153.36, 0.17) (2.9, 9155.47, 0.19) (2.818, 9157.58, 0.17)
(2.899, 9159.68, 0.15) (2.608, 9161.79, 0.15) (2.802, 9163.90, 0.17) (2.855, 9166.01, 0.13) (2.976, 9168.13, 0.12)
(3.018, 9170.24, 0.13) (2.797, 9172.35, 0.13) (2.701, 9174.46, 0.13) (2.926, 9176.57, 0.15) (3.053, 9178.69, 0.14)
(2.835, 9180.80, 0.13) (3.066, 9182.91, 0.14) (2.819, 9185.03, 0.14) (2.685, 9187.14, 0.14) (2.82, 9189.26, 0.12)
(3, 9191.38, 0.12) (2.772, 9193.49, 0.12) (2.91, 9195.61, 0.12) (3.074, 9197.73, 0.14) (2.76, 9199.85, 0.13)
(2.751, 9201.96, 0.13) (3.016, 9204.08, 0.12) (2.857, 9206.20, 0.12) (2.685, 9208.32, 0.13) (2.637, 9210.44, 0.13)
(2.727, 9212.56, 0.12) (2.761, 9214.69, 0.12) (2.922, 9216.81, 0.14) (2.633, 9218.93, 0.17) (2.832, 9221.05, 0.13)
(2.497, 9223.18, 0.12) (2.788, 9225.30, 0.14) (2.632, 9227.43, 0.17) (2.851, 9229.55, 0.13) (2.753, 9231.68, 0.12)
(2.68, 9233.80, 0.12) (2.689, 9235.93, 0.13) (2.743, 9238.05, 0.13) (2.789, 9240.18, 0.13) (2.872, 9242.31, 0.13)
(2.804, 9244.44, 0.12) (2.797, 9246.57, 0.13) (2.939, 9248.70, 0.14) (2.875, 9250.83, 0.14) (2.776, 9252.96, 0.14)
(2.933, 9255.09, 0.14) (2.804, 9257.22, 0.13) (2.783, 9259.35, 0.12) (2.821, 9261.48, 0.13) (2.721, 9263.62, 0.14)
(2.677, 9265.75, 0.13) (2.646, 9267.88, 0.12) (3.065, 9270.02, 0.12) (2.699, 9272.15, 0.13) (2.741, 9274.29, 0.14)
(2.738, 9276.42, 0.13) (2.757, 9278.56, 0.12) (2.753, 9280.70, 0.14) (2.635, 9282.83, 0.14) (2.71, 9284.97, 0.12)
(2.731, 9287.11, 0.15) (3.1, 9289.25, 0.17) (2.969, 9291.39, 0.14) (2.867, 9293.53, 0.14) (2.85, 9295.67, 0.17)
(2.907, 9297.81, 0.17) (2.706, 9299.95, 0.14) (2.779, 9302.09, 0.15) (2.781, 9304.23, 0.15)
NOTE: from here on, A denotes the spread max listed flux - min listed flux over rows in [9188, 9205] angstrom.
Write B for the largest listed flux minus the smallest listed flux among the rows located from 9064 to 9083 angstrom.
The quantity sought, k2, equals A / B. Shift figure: 0.58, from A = 0.323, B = 0.559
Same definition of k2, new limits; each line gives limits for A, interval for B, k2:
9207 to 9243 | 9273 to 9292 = 0.91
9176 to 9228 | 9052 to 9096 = 0.99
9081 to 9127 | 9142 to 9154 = 1.52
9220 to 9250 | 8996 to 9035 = 0.77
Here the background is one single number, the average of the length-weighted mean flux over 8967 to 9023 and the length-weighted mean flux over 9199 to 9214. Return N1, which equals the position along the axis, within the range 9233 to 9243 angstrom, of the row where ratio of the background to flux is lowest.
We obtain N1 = 9242.31 angstrom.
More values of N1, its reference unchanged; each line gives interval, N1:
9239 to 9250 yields 9248.70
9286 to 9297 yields 9289.25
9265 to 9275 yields 9270.02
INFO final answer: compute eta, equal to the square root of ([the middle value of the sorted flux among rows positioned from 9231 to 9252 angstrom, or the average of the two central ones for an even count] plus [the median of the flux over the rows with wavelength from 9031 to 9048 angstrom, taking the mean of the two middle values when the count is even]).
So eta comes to 2.36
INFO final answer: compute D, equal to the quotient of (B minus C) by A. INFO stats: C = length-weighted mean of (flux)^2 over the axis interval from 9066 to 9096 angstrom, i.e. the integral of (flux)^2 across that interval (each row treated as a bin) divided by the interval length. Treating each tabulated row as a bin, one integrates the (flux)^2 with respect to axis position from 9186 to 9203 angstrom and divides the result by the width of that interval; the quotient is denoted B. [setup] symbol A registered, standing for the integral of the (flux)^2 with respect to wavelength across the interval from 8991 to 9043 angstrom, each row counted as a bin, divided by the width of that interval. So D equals 0.02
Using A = 8.09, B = 8.1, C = 7.99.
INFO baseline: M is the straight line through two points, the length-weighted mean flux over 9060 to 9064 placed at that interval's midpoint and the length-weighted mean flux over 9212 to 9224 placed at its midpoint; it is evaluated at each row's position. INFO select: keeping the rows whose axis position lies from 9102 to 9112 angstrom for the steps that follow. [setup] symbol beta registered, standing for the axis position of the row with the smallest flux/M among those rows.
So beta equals 9109.21 angstrom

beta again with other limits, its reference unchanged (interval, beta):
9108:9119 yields 9117.60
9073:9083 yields 9073.62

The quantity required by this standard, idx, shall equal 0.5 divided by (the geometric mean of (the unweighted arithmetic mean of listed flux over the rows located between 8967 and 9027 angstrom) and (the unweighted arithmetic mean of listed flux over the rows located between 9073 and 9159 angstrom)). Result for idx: 0.1761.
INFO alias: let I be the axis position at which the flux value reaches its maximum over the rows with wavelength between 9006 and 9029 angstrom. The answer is 9019.46 angstrom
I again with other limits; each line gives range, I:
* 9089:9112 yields 9107.11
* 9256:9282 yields 9270.02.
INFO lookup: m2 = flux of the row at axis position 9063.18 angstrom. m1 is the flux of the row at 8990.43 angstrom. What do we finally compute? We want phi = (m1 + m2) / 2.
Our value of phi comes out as 2.64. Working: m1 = 2.688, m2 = 2.592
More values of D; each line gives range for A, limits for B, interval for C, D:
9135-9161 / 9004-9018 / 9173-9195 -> 0.00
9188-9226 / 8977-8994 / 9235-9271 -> -0.01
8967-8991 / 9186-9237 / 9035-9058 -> -0.07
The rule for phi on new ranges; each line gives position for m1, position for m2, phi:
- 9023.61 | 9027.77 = 2.79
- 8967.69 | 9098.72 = 2.77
